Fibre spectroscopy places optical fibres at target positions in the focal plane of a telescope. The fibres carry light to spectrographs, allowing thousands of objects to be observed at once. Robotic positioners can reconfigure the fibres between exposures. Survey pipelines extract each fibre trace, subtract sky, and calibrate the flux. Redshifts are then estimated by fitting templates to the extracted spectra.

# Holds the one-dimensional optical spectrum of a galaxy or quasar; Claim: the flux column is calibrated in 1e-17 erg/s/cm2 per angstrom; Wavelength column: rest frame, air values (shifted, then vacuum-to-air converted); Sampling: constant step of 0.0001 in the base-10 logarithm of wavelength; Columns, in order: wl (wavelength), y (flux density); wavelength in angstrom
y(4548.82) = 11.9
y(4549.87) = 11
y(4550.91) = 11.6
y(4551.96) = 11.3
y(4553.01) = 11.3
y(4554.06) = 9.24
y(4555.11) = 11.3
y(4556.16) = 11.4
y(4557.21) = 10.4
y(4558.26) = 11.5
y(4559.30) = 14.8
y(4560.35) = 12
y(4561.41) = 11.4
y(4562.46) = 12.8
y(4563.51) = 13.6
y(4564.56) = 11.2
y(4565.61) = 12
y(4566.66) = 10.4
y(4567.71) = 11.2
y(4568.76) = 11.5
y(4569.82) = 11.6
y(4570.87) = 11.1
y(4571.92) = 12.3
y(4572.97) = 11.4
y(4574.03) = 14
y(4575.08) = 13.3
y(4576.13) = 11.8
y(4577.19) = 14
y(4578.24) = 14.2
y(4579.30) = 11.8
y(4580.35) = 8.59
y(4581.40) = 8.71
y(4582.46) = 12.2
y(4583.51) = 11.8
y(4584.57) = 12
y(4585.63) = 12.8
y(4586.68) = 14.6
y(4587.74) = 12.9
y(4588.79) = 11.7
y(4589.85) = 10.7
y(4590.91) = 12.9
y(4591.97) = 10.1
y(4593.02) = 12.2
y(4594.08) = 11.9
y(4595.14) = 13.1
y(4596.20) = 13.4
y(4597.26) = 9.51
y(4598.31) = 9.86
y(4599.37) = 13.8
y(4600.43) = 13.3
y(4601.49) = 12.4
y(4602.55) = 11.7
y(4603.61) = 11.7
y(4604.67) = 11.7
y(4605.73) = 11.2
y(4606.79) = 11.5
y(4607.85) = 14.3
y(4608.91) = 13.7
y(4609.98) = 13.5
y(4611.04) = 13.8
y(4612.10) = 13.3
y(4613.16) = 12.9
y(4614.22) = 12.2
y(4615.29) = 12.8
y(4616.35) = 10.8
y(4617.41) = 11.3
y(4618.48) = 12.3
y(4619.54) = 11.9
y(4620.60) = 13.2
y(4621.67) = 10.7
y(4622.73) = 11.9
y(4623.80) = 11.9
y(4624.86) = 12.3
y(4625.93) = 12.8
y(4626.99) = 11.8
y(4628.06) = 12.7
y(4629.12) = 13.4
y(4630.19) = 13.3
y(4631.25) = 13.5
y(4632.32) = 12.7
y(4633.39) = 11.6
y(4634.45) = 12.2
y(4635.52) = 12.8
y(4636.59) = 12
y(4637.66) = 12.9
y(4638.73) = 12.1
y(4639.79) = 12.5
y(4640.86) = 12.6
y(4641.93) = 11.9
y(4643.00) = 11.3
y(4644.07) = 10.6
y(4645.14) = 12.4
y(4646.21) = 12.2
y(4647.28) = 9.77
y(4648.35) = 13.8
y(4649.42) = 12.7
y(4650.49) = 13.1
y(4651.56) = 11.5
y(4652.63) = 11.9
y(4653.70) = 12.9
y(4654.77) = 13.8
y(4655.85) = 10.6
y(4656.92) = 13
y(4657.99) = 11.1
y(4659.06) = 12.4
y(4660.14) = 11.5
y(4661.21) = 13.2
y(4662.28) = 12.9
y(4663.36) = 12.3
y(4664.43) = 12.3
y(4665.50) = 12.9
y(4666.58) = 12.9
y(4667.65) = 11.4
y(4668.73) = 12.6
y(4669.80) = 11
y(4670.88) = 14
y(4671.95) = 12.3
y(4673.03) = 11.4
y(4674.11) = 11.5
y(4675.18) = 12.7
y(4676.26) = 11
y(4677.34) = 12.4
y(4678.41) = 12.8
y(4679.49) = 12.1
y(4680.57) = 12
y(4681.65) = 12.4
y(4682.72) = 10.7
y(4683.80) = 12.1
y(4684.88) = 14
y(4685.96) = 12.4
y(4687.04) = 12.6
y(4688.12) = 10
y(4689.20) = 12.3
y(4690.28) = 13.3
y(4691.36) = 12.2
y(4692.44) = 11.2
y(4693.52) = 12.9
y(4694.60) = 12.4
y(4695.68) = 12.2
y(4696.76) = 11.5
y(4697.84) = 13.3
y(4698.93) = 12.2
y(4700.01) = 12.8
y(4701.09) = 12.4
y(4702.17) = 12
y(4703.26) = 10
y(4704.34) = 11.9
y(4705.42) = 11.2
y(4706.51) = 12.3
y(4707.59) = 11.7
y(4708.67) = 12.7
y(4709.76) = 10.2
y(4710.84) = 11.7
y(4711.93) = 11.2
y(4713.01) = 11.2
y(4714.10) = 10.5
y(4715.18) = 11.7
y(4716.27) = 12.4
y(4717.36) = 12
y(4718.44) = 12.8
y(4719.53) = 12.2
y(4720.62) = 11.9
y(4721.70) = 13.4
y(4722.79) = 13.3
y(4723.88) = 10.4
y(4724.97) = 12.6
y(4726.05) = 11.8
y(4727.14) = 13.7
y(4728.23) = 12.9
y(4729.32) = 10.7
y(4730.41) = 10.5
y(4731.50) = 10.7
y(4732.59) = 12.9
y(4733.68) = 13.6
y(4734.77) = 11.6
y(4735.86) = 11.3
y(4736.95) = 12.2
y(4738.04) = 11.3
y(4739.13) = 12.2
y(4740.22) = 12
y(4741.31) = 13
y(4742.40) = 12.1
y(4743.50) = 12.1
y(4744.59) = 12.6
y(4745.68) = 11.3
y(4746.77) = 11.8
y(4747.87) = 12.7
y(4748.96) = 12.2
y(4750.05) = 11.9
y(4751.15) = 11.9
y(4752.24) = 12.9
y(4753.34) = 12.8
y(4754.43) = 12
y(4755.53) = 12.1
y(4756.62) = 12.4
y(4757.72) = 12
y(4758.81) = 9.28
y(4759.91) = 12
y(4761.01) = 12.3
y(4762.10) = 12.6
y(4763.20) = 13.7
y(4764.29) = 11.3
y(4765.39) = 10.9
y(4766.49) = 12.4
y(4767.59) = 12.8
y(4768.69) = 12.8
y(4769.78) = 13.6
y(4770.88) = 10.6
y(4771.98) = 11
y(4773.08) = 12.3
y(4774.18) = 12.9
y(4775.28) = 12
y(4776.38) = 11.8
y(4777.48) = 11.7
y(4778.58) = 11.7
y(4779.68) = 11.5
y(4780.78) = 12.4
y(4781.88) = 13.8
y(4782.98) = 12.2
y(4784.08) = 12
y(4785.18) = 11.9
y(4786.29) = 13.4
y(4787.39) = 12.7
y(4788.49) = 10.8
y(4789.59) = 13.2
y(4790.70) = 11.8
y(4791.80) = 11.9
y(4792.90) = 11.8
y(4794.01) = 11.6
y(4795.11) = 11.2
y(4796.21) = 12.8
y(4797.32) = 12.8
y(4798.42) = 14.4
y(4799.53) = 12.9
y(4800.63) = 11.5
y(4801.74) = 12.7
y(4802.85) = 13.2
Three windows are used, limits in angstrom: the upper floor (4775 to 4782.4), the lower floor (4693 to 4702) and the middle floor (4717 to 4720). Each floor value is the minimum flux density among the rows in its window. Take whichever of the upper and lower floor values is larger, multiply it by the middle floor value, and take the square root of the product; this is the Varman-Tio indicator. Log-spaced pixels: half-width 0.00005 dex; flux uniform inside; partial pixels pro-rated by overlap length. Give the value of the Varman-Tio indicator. 11.75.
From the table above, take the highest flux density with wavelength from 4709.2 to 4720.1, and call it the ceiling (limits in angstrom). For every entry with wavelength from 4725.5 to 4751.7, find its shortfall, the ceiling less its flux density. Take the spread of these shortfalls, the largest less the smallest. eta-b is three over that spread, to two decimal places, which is 0.94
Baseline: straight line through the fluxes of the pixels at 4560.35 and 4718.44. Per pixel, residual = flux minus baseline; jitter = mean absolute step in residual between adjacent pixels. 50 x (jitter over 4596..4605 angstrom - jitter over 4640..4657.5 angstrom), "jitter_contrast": -7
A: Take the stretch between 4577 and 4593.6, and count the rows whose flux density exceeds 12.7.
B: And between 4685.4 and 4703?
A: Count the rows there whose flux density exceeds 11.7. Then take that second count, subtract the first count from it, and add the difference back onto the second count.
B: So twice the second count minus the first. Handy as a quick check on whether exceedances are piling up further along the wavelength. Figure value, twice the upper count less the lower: 20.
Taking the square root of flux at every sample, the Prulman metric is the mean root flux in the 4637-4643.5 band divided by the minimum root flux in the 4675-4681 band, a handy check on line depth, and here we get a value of 1.054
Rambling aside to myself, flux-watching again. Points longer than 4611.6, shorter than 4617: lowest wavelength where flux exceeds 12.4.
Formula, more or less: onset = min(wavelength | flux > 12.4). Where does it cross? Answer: 4612.10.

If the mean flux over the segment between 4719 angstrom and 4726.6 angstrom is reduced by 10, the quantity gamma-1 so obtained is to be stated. 2.23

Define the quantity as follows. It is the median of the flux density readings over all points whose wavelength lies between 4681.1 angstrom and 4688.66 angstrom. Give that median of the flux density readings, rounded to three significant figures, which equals 12.4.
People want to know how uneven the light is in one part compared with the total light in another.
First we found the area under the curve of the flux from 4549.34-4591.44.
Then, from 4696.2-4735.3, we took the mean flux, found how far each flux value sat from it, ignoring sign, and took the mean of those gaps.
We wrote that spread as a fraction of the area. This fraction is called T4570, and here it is 0.002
